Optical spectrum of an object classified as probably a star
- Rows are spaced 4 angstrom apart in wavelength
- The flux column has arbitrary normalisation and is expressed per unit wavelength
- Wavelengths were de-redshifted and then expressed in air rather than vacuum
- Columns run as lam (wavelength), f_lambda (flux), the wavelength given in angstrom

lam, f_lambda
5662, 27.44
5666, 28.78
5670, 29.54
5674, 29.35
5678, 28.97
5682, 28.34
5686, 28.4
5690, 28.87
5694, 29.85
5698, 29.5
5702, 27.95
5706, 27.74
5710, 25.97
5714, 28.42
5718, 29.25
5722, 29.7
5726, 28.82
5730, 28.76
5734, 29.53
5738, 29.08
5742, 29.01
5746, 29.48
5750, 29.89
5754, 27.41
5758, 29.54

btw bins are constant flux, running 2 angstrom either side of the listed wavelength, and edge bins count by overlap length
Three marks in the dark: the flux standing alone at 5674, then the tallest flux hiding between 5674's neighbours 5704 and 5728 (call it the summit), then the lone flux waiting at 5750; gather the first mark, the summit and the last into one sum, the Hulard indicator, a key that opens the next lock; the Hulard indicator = 88.9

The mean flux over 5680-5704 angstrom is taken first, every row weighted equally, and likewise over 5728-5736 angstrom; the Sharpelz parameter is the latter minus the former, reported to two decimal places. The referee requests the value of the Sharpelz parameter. 0.33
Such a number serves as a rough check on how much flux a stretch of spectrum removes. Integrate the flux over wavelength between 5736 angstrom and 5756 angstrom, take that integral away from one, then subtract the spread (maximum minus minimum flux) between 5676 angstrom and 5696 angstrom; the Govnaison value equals -580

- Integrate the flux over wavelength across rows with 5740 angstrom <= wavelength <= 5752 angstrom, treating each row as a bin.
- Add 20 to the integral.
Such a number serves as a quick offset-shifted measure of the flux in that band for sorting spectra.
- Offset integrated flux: 374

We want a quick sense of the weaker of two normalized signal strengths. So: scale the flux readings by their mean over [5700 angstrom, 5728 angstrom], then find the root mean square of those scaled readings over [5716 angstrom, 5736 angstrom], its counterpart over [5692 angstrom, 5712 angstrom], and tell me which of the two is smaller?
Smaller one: 0.999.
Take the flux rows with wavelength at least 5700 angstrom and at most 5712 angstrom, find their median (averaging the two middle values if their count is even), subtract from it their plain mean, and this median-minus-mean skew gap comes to 0.52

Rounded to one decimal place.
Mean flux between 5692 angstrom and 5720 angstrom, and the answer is 28.4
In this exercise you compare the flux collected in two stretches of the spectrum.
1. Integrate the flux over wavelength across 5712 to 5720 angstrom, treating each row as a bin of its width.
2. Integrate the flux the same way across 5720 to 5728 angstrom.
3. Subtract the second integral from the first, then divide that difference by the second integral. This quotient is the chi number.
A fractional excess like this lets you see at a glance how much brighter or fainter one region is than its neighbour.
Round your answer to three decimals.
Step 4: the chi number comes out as -0.015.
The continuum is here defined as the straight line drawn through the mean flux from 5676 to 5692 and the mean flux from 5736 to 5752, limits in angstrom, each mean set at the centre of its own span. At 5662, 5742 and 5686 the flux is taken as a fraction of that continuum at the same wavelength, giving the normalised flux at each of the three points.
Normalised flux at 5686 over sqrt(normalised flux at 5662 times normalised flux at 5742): 1.01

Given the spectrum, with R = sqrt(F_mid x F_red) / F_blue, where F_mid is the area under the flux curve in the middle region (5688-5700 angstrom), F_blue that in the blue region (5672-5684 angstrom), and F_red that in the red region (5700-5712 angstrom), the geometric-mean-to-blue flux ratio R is 0.98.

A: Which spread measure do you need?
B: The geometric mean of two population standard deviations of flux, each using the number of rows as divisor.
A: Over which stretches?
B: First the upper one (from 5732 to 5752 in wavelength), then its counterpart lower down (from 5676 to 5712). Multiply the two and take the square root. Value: 0.59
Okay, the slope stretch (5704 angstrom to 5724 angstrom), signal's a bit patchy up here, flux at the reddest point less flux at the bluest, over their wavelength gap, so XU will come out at 0.12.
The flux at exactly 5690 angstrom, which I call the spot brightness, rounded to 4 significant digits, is 28.87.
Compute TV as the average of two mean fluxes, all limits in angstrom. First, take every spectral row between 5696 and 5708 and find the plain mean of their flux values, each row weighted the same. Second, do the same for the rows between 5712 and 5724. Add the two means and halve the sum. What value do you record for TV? 28.8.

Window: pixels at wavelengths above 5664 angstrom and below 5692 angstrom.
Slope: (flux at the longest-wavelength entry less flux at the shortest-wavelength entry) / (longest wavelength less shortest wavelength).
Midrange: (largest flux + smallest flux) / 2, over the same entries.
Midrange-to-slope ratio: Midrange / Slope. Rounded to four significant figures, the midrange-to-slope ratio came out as 7717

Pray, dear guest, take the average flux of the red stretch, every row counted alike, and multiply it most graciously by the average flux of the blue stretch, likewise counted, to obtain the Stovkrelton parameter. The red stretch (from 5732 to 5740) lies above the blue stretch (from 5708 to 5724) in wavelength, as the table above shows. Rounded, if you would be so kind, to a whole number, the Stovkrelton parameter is 830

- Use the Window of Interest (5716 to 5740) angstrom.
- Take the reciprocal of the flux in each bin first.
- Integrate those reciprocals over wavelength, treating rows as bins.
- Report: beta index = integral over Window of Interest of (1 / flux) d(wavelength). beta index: 0.82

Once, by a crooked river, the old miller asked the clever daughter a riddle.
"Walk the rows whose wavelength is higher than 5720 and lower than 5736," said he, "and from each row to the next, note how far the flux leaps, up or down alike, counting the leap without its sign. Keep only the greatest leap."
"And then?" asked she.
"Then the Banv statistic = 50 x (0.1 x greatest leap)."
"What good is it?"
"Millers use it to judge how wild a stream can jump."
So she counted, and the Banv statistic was 4.4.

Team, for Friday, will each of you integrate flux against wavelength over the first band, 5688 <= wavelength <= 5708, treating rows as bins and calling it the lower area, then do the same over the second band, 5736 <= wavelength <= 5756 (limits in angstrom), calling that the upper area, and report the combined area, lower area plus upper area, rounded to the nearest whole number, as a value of 1155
